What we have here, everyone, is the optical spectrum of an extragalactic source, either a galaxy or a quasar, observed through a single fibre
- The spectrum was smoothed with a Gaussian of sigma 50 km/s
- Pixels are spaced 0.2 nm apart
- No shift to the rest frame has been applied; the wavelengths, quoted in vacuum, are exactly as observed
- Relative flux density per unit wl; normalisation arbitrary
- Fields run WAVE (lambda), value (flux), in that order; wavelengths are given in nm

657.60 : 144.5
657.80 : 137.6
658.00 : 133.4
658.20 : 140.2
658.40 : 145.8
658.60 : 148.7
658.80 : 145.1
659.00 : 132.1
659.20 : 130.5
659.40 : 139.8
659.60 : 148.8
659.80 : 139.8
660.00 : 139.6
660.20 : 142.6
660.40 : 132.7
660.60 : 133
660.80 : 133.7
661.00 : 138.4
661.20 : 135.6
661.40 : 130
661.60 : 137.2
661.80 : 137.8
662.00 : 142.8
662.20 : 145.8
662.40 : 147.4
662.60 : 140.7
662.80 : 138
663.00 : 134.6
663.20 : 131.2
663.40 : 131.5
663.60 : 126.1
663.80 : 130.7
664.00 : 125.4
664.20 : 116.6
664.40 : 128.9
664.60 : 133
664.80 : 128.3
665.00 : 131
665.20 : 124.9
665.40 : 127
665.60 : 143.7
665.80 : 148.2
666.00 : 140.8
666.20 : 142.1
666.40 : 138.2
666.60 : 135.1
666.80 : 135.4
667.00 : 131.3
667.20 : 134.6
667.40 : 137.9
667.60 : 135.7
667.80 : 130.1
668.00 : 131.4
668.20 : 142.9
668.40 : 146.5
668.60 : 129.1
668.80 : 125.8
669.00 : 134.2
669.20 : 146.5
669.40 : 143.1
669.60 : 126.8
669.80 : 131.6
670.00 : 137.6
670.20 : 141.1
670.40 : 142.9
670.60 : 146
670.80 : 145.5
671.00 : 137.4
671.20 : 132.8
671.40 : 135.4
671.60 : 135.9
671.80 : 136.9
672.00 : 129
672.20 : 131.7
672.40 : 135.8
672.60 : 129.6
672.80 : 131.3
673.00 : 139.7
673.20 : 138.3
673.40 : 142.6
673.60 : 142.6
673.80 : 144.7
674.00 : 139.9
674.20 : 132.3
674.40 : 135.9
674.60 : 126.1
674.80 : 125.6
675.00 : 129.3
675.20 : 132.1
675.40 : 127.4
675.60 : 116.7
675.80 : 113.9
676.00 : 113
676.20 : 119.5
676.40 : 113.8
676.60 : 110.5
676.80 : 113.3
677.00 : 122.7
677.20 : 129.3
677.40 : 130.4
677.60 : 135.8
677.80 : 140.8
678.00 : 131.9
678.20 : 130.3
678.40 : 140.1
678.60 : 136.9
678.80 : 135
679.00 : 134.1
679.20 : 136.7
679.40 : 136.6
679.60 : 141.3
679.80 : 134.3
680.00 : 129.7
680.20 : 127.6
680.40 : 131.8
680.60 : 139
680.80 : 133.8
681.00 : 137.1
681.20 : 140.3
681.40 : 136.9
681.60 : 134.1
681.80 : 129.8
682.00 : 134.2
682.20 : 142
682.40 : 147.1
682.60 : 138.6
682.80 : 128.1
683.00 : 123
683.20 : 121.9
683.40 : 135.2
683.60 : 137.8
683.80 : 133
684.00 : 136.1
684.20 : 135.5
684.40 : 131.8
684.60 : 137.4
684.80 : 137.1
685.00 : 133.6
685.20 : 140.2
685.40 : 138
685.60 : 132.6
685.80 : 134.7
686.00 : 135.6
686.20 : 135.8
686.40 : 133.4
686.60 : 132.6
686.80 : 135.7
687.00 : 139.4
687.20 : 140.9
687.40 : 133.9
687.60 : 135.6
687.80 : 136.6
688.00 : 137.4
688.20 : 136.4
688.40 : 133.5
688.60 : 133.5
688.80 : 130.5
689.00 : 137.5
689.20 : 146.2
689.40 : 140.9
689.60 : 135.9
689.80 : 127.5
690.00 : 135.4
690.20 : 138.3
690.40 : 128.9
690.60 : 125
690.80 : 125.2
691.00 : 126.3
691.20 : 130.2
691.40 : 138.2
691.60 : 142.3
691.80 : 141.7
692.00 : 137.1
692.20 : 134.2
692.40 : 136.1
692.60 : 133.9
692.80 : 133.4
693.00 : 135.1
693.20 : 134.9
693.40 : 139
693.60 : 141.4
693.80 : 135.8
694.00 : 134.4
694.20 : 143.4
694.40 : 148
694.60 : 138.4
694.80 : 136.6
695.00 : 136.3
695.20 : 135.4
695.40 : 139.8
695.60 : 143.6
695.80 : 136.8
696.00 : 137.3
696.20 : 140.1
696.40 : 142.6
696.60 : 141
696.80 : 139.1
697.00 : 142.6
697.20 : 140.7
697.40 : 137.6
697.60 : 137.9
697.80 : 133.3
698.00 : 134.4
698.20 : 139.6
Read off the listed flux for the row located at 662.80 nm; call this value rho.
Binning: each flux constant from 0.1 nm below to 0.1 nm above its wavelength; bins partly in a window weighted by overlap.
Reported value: 138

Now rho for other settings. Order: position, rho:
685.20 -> 140.2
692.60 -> 133.9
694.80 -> 136.6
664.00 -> 125.4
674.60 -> 126.1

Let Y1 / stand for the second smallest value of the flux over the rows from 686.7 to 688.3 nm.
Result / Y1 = 135.6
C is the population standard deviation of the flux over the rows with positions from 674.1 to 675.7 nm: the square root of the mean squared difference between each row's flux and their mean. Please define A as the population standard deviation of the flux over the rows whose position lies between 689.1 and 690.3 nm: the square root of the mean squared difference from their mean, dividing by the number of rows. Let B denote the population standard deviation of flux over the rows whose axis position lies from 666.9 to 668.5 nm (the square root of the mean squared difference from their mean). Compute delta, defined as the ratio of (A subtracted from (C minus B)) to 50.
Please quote -0.11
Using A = 6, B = 5.5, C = 5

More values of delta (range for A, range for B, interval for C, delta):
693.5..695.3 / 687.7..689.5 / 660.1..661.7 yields -0.10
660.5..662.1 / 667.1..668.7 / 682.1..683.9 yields -0.03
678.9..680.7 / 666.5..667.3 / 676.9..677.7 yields -0.02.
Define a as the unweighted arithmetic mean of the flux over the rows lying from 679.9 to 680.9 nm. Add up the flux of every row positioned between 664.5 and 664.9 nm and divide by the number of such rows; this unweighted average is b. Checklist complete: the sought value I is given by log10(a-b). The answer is 0.2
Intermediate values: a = 132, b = 131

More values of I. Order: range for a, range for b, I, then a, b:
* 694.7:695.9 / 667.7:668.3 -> 0.5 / 138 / 135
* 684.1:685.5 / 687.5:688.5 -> -0.5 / 136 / 136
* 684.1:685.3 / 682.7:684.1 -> 0.7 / 136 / 131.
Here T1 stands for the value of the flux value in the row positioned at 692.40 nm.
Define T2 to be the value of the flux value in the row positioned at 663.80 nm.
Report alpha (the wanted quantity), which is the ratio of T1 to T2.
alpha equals 1.041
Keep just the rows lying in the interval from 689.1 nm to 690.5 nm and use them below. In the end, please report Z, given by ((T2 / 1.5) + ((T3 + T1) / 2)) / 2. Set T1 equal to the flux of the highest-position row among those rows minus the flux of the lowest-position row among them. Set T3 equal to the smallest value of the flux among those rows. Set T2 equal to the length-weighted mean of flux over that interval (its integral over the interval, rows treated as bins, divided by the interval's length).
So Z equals 72.9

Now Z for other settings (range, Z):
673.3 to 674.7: 73.3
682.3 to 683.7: 72.5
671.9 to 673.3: 79.1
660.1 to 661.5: 74.4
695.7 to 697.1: 82.3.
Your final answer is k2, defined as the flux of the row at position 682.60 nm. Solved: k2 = 138.6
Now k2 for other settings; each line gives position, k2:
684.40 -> 131.8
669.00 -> 134.2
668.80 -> 125.8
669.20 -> 146.5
